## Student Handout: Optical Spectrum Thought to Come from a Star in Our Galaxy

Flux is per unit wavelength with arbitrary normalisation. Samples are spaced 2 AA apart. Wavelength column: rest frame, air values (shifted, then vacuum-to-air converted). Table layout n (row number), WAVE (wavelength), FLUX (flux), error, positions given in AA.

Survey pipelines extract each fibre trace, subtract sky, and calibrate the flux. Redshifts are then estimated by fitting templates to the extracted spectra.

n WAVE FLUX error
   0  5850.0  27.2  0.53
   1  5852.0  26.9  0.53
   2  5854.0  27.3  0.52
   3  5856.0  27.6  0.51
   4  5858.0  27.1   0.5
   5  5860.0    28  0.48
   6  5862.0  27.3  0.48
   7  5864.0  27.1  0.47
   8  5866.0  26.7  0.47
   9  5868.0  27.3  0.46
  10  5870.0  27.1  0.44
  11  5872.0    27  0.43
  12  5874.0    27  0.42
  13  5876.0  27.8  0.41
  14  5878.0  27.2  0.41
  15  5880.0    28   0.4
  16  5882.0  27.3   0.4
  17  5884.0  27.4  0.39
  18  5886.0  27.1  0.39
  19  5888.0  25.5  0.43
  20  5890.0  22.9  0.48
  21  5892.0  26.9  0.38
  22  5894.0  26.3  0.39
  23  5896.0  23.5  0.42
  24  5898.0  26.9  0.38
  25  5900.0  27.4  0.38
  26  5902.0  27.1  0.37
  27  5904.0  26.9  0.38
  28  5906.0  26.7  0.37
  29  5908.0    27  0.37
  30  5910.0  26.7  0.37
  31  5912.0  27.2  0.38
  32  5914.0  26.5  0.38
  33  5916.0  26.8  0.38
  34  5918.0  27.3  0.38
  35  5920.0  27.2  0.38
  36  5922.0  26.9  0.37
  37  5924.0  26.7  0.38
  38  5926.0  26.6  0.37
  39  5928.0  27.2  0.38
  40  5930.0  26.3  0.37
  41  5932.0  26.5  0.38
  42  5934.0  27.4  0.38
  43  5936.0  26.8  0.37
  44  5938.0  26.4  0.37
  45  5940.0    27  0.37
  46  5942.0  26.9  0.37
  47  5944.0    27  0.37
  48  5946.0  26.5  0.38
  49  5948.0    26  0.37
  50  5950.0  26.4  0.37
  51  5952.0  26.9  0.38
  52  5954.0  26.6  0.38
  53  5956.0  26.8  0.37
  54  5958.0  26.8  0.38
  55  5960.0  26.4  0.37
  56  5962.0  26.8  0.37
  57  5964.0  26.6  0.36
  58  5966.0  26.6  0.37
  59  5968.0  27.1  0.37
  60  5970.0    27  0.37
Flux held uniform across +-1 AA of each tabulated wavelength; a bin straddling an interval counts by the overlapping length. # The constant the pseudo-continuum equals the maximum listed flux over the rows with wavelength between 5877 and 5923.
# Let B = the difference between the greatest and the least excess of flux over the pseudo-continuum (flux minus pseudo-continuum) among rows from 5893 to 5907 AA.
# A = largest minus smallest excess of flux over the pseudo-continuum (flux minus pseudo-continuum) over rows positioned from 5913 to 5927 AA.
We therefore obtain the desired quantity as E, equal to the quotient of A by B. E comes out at 0.2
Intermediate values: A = 0.8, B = 3.90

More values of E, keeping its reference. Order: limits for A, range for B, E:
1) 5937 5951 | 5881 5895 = 0.2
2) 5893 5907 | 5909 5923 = 4.9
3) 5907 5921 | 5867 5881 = 0.8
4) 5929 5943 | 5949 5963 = 2.2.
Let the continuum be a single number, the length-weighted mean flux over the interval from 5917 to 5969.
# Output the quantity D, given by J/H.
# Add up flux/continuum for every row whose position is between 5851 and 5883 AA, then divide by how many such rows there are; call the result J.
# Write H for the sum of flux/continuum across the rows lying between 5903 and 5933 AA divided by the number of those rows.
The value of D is 1.02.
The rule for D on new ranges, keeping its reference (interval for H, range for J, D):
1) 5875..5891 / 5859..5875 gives 1.02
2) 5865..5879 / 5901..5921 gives 0.99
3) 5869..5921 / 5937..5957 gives 1.00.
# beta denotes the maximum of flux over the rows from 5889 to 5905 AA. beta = 27.4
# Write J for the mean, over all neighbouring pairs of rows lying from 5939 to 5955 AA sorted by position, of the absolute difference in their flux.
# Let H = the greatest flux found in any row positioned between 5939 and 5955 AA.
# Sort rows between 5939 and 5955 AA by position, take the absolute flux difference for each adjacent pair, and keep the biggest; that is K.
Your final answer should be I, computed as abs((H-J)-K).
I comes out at 26.2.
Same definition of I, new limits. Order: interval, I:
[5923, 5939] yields 26.0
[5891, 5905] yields 22.7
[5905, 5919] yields 26.2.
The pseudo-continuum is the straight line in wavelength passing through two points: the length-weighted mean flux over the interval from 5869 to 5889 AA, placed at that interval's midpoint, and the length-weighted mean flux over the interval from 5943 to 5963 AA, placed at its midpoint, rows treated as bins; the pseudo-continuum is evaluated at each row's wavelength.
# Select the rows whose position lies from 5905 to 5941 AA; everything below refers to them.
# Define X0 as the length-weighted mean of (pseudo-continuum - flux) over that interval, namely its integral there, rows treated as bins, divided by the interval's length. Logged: -0.01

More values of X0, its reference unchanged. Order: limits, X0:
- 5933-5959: -0.06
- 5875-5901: 0.60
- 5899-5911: -0.01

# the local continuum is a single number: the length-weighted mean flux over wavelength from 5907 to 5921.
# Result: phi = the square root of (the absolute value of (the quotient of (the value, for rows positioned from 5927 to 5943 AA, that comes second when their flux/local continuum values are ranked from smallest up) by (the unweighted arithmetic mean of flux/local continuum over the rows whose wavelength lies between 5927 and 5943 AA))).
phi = 0.992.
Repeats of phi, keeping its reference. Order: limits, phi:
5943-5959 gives 0.996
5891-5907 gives 0.997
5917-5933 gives 0.994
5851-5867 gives 0.994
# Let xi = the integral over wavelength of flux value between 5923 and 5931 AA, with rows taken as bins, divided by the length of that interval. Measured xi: 26.7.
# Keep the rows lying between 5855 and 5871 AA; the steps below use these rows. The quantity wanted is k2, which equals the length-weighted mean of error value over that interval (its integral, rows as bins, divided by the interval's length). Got 0.476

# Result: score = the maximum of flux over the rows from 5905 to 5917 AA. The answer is 27.2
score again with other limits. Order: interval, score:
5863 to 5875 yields 27.3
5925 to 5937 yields 27.4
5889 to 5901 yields 27.4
